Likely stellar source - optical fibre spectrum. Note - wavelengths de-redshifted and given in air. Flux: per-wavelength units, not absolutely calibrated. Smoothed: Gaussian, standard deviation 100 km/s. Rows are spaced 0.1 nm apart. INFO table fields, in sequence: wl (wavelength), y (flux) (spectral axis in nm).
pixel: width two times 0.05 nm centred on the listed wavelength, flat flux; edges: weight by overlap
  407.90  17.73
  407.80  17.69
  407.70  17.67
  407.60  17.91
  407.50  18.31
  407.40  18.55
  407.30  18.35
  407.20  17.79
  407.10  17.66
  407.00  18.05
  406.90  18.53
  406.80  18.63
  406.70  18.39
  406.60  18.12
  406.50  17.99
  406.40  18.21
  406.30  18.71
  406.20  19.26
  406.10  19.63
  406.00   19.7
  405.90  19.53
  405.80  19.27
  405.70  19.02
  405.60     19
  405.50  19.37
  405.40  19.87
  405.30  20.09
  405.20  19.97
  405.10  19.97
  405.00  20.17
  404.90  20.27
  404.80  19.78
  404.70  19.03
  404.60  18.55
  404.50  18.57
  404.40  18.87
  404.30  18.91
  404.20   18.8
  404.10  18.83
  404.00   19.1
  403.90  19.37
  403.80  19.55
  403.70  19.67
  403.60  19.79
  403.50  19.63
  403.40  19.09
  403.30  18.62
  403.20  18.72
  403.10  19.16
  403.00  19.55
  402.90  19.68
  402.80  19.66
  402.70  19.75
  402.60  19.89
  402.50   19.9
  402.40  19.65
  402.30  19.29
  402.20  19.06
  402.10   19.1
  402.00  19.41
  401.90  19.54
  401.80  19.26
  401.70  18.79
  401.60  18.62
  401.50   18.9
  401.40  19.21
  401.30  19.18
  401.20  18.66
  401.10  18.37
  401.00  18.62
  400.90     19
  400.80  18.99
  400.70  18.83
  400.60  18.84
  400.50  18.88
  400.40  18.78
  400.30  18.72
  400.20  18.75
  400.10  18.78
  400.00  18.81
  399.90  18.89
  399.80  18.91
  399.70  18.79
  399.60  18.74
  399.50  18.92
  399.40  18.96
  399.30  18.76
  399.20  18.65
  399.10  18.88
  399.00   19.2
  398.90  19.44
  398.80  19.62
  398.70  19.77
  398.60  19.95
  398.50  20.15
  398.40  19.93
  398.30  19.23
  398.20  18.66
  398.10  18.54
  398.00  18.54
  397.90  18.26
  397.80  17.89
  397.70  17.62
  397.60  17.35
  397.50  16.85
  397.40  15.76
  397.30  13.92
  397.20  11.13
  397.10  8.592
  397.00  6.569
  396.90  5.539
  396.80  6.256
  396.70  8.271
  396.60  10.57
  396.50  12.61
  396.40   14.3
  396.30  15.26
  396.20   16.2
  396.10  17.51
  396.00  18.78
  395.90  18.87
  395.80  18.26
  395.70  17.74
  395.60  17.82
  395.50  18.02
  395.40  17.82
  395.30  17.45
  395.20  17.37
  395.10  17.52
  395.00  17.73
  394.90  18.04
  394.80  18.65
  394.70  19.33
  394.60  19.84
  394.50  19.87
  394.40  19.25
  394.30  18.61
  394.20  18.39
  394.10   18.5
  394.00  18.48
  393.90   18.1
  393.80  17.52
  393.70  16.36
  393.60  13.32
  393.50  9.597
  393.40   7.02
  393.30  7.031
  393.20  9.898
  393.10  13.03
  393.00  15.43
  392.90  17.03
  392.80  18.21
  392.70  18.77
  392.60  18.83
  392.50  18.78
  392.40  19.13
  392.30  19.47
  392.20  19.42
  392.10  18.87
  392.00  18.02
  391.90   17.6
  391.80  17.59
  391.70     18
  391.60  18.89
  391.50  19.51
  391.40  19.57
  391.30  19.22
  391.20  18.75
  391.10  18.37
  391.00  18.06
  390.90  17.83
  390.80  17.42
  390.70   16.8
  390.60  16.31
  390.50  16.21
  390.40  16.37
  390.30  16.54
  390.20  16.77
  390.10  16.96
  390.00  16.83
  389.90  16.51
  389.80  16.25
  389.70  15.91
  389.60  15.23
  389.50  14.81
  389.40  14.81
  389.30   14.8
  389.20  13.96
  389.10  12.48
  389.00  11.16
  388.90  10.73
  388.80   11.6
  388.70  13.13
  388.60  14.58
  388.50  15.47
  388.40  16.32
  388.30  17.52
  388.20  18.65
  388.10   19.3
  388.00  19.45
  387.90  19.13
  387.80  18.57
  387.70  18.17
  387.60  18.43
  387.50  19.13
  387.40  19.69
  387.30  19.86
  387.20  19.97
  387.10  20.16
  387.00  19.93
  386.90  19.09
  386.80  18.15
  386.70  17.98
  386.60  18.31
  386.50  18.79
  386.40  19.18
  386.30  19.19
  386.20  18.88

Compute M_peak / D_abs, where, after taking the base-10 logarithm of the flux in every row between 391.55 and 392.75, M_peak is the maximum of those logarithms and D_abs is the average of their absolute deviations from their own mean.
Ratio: 101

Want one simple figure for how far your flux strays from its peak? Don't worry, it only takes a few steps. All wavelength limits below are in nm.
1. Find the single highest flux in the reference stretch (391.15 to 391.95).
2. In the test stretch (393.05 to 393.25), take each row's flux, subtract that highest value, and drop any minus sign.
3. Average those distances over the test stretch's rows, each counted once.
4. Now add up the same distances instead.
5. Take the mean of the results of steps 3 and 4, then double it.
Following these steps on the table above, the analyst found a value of 24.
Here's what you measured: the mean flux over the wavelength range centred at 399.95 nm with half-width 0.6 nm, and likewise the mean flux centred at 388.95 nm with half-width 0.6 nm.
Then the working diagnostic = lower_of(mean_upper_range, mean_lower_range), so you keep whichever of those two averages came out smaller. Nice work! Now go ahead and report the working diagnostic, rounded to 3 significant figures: 13.7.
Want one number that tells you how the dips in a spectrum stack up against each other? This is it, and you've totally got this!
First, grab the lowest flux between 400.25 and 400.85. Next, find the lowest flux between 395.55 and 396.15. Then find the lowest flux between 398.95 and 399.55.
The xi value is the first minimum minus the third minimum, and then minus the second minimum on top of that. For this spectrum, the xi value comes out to -17.4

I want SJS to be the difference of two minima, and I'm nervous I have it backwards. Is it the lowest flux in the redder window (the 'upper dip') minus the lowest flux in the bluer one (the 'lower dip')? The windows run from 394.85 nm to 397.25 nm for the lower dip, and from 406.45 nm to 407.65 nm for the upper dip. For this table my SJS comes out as 12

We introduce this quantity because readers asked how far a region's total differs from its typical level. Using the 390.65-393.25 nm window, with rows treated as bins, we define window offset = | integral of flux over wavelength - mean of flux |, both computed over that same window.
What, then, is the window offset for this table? 28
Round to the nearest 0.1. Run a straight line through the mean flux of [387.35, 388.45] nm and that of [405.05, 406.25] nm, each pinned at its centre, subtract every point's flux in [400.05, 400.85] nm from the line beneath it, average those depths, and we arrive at 0.4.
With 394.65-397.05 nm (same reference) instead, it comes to 3.7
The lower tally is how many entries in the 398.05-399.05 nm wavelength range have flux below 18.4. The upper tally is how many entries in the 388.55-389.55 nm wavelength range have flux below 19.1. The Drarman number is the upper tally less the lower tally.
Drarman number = 10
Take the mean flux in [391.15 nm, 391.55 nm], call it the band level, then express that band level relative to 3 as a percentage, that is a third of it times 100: 642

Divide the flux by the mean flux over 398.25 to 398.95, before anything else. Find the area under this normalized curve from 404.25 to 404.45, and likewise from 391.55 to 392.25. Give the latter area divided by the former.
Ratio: 3.40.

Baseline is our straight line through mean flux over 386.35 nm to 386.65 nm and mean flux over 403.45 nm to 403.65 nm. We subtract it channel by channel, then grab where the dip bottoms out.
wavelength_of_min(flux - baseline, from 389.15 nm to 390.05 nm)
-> 389.20 nm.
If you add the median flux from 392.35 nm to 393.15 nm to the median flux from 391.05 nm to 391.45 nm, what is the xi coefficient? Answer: 37.5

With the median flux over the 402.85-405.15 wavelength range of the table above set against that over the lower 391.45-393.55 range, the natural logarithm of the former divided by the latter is 0.061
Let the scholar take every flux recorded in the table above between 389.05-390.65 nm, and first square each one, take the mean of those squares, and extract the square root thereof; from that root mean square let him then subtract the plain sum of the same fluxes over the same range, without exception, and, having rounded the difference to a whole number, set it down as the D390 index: -235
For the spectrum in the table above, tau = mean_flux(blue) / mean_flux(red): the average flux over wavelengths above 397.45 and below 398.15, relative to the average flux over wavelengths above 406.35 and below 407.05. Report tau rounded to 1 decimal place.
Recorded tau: 1.0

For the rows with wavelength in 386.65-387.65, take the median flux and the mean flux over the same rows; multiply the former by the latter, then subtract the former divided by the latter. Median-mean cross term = 372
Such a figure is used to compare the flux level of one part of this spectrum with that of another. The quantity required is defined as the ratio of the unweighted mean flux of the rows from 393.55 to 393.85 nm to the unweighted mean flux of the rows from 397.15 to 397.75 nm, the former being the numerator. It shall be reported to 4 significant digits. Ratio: 1.019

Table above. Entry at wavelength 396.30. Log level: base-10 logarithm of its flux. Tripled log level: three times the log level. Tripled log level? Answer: 3.551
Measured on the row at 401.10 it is 3.792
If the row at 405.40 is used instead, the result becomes 3.895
